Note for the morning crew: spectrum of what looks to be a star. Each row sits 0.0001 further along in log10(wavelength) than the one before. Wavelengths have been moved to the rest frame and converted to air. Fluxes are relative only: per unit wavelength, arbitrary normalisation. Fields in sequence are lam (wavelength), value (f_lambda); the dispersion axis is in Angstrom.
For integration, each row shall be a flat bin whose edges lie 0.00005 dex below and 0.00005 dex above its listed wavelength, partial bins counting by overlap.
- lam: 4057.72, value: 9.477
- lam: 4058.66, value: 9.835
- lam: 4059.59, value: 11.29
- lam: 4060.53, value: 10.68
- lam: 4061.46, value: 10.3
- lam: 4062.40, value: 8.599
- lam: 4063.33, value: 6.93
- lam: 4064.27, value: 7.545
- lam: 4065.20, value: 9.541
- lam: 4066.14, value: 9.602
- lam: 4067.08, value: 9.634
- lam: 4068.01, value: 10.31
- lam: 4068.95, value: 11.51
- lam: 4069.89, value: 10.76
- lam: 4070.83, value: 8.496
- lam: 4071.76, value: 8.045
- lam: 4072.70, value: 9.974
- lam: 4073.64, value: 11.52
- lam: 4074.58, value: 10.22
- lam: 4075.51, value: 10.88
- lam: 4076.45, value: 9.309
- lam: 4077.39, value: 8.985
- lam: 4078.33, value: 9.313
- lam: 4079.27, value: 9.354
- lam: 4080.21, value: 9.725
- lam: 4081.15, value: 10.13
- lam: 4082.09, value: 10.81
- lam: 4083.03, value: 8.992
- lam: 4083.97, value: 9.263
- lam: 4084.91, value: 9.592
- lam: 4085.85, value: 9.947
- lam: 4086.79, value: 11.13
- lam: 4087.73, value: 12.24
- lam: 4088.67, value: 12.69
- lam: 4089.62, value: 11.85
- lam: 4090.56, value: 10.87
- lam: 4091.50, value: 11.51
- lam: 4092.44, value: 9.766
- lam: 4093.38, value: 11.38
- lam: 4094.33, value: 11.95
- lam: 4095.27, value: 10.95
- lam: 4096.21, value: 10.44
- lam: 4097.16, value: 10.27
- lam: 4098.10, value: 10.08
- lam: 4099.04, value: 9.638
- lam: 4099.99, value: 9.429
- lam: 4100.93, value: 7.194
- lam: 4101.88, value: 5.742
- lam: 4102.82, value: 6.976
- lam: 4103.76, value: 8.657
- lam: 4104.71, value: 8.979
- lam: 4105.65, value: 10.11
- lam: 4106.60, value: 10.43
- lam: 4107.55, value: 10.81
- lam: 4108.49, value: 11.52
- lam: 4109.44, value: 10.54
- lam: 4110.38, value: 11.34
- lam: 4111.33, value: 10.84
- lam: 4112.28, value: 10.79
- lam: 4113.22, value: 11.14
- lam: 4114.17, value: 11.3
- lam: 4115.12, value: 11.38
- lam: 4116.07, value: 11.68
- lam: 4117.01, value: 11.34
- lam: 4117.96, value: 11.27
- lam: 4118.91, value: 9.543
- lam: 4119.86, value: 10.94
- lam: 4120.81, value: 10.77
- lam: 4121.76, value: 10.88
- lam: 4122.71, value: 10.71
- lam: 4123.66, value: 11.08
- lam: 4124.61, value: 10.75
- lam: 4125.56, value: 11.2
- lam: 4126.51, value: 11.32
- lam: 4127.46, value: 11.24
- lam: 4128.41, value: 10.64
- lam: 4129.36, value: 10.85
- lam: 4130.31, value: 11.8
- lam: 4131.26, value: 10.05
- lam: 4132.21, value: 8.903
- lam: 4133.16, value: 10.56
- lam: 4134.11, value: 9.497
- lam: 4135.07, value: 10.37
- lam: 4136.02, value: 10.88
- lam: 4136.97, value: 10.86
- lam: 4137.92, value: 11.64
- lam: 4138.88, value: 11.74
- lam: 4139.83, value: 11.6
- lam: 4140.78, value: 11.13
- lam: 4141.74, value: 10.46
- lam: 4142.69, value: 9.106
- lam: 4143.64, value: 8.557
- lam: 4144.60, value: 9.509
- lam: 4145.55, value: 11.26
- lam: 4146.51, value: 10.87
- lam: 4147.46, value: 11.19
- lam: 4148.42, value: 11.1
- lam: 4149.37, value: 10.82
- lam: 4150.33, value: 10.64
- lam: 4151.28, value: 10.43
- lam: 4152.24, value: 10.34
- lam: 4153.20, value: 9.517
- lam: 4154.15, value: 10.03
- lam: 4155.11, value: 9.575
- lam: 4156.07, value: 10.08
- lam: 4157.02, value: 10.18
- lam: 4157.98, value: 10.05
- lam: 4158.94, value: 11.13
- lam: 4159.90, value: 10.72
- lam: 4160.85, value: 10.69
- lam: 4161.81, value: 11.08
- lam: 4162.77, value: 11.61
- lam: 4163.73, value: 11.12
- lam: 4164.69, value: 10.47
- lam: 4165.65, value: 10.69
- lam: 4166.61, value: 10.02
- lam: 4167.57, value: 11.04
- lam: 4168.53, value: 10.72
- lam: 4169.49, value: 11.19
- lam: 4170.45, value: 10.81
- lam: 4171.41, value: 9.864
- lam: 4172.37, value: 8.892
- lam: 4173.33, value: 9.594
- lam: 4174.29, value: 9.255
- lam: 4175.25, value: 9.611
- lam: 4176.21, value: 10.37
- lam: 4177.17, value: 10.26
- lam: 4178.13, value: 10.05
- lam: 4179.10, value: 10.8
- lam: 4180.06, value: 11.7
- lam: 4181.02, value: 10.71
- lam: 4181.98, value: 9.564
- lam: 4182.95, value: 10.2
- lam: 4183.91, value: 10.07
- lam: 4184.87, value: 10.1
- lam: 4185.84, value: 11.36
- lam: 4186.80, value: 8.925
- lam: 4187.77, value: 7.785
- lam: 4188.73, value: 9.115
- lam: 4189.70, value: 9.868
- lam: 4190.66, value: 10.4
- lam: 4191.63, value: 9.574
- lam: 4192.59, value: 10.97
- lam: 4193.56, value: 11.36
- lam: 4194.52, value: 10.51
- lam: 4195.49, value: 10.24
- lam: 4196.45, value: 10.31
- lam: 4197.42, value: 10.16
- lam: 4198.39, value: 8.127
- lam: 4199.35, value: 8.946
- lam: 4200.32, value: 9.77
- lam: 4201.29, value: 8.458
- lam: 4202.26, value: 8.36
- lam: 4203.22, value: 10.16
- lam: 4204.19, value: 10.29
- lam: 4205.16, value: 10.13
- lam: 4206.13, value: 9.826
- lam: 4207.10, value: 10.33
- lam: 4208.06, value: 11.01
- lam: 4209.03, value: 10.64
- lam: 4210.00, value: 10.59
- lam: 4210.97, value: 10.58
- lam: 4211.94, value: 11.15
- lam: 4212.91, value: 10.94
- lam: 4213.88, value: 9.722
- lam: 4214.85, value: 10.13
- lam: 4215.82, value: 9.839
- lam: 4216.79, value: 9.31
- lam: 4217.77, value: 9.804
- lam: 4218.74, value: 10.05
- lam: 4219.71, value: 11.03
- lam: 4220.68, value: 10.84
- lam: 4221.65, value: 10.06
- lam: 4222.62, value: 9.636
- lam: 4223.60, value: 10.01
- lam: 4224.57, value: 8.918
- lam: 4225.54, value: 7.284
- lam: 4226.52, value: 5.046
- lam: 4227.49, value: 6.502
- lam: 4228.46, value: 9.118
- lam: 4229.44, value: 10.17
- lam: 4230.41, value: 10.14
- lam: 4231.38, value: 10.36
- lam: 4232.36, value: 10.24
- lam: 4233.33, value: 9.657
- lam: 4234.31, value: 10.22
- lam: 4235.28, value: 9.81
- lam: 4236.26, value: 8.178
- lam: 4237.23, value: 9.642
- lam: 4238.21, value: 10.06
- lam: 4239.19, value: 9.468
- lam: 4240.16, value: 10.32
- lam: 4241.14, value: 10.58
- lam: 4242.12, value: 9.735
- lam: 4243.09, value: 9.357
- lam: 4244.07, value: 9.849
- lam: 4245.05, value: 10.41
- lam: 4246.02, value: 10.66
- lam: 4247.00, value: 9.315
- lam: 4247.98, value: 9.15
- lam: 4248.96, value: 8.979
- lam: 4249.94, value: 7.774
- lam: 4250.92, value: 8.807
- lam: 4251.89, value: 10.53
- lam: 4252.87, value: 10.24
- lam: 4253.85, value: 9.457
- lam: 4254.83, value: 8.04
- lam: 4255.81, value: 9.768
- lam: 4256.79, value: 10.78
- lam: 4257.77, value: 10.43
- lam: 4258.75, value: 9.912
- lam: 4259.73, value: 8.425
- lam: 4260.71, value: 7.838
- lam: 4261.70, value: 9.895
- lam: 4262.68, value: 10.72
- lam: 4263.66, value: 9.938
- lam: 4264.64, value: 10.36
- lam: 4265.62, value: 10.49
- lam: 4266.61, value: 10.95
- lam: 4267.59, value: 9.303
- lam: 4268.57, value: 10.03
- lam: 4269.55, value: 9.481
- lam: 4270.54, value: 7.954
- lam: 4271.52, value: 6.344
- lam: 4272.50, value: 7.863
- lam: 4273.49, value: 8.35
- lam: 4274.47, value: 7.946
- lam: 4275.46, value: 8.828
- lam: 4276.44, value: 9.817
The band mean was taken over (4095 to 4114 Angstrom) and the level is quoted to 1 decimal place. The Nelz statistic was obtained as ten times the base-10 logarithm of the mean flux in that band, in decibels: 9.9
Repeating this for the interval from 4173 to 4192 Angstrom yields 10.0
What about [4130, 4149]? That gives 10.2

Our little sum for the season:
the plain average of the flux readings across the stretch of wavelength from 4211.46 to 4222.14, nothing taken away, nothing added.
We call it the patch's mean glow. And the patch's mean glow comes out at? 10.3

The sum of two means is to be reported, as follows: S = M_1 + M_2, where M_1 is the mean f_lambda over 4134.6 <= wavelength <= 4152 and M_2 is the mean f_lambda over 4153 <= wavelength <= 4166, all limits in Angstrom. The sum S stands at 21.2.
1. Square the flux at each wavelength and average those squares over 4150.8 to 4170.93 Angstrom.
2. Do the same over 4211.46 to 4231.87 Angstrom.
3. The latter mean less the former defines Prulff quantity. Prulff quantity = -19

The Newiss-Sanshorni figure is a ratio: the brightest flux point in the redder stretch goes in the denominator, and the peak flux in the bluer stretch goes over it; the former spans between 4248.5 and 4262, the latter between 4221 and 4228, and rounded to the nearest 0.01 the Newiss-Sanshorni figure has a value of 0.93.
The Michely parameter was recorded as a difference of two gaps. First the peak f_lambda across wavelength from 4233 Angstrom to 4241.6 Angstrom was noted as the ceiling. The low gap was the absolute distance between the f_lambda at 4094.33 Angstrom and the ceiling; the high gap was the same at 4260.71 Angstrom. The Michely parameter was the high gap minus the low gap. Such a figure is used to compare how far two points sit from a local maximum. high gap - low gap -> 1.4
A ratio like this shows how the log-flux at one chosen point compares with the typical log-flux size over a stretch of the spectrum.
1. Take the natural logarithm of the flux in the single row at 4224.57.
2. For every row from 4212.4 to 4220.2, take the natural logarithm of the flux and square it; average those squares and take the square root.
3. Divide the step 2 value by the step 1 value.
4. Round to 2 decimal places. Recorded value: 1.06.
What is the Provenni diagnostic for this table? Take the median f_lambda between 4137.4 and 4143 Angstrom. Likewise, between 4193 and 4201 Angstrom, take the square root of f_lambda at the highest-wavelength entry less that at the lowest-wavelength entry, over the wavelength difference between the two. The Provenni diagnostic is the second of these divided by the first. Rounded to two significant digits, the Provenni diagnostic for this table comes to -0.0032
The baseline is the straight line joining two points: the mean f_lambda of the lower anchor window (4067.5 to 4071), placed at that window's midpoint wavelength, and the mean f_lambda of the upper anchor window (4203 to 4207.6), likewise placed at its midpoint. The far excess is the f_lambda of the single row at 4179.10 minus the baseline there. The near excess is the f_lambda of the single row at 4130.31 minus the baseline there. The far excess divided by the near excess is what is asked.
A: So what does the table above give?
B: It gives 0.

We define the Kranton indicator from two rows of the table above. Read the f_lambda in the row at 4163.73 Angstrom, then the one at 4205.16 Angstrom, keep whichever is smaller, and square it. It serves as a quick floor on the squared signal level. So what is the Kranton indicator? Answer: 103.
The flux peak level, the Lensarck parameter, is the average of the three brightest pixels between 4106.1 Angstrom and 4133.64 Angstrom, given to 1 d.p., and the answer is 11.7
